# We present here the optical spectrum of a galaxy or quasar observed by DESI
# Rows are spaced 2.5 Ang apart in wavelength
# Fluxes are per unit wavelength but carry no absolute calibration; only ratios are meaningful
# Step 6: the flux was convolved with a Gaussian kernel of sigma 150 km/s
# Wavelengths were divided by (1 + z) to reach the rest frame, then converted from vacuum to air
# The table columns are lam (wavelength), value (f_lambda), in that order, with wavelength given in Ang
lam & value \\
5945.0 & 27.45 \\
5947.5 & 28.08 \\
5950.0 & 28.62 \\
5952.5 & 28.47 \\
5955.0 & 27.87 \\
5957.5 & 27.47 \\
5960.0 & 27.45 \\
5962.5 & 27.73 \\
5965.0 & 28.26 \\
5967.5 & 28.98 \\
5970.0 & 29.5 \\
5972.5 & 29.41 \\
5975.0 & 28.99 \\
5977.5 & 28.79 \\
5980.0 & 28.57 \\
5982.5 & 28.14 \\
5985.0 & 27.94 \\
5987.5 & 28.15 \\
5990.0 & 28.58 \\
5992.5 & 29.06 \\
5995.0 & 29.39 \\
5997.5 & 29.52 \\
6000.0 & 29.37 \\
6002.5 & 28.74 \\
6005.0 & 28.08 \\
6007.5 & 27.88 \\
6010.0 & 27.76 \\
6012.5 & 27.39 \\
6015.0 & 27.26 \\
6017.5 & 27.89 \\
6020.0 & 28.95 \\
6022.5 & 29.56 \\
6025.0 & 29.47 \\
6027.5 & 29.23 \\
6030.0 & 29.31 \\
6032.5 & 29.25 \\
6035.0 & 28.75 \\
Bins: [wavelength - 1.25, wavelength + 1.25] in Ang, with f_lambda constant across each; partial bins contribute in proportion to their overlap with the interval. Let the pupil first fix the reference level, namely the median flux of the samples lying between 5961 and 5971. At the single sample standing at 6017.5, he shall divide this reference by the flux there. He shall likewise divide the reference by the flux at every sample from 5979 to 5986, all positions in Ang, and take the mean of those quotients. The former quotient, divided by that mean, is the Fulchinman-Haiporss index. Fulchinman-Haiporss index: 1.012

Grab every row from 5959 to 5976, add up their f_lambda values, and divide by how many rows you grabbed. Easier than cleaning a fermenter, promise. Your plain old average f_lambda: 28.6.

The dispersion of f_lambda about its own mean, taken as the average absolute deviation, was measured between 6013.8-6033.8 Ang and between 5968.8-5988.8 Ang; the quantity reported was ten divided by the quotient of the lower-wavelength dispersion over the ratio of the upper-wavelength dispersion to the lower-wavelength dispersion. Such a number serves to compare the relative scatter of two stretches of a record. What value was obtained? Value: 27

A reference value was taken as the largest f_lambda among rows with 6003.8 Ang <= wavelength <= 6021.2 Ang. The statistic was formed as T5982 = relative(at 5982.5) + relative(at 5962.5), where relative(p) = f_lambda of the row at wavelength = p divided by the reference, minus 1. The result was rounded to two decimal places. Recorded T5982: -0.07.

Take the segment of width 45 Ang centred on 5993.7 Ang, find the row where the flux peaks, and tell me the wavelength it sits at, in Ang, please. 5997.5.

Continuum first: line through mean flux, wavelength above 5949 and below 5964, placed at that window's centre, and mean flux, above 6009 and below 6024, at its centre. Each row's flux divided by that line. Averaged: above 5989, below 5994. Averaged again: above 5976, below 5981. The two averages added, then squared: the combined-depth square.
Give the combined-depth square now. 4.21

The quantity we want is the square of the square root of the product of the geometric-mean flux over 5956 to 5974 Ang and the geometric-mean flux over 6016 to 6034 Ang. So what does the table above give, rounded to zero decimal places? 826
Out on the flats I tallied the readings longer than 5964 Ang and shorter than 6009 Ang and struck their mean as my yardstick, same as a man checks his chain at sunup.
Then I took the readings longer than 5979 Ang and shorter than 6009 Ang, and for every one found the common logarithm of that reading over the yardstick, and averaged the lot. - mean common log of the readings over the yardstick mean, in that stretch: -0.0020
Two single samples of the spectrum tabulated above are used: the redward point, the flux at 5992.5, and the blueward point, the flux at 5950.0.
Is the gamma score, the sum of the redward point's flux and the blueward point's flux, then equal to 57.7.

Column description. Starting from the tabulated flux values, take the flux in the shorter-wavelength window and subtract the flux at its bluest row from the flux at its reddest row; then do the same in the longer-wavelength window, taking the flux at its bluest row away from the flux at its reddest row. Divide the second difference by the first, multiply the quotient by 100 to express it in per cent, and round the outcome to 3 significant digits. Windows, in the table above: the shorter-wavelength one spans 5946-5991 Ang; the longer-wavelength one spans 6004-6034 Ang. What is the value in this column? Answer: 234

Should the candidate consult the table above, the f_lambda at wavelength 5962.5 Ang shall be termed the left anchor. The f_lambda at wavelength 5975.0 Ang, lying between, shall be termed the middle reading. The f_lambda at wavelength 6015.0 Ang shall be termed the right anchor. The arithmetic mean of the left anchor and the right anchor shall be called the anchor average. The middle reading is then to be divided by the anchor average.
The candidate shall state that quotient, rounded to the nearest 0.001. 1.054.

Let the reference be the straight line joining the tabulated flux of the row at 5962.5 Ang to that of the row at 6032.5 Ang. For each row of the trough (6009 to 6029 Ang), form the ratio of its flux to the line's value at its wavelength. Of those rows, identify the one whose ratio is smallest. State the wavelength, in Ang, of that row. 6015.0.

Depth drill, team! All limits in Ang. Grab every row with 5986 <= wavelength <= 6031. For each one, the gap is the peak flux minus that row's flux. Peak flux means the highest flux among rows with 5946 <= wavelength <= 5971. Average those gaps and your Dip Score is 0.86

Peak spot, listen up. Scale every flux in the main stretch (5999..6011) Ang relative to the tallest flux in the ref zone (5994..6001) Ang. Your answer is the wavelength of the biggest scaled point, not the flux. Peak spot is 6000.0 Ang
